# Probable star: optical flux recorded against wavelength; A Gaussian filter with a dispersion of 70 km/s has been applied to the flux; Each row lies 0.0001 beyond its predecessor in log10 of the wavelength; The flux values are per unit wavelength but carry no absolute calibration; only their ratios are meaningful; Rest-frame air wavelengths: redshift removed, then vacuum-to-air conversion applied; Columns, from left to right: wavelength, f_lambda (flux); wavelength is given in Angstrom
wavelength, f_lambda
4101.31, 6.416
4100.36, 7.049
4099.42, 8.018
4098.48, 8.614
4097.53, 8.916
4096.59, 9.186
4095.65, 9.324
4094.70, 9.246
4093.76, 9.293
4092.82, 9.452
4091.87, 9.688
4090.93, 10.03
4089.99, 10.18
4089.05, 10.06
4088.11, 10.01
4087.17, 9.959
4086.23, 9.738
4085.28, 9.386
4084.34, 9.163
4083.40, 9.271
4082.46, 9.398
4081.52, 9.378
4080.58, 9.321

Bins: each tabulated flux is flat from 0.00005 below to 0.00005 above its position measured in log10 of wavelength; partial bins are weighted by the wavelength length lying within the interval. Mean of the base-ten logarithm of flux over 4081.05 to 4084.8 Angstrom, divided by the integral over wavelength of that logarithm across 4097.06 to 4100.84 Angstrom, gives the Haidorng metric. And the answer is 0.282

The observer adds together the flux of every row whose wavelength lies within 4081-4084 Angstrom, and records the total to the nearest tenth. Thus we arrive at 28.0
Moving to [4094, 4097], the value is 27.8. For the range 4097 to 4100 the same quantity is 25.5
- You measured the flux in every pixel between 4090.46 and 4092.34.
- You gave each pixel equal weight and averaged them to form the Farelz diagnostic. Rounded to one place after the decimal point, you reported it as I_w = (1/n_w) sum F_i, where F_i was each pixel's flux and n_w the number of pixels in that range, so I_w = 9.9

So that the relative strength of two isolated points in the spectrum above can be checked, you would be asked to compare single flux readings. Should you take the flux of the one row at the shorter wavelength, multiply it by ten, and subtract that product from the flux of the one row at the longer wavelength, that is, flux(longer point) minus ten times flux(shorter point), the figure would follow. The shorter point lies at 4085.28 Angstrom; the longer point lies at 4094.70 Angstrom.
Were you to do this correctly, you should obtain -84.6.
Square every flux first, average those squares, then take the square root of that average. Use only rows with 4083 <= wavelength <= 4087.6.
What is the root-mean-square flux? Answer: 9.5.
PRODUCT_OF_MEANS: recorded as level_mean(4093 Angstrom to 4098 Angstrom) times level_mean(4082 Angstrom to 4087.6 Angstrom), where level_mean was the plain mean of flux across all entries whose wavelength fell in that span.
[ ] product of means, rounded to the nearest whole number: 87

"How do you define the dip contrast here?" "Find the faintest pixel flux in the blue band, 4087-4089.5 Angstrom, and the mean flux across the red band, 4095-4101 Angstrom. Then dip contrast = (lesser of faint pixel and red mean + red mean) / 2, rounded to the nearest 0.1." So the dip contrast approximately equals 8.5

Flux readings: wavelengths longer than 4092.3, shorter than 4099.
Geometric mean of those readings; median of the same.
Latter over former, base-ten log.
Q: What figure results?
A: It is 0.0048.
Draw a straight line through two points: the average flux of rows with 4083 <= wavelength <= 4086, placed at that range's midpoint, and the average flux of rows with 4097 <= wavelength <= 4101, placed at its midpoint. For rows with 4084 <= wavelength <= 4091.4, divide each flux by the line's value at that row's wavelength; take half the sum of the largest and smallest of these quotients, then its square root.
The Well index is 1.03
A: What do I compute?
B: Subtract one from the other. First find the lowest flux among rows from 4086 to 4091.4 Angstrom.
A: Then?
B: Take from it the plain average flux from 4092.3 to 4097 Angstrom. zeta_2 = 0.4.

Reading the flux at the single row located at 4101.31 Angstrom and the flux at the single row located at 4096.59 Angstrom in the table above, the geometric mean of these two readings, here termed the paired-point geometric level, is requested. 7.7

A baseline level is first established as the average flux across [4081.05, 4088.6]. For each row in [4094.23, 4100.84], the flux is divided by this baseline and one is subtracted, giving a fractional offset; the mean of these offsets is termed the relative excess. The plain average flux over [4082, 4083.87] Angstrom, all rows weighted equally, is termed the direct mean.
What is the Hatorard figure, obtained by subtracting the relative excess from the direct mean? 9.43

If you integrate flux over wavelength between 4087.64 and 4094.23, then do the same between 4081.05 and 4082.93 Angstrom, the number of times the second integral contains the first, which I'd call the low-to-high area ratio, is 0.27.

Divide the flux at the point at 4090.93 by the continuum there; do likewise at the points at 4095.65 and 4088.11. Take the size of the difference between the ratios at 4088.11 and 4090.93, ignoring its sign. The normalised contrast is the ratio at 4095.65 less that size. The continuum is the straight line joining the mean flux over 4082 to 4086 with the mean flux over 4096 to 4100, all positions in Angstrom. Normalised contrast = 1.04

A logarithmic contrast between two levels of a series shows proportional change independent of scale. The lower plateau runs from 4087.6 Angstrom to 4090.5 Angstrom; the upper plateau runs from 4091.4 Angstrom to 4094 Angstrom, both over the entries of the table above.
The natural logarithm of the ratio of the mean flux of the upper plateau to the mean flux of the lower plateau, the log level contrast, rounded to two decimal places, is -0.06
